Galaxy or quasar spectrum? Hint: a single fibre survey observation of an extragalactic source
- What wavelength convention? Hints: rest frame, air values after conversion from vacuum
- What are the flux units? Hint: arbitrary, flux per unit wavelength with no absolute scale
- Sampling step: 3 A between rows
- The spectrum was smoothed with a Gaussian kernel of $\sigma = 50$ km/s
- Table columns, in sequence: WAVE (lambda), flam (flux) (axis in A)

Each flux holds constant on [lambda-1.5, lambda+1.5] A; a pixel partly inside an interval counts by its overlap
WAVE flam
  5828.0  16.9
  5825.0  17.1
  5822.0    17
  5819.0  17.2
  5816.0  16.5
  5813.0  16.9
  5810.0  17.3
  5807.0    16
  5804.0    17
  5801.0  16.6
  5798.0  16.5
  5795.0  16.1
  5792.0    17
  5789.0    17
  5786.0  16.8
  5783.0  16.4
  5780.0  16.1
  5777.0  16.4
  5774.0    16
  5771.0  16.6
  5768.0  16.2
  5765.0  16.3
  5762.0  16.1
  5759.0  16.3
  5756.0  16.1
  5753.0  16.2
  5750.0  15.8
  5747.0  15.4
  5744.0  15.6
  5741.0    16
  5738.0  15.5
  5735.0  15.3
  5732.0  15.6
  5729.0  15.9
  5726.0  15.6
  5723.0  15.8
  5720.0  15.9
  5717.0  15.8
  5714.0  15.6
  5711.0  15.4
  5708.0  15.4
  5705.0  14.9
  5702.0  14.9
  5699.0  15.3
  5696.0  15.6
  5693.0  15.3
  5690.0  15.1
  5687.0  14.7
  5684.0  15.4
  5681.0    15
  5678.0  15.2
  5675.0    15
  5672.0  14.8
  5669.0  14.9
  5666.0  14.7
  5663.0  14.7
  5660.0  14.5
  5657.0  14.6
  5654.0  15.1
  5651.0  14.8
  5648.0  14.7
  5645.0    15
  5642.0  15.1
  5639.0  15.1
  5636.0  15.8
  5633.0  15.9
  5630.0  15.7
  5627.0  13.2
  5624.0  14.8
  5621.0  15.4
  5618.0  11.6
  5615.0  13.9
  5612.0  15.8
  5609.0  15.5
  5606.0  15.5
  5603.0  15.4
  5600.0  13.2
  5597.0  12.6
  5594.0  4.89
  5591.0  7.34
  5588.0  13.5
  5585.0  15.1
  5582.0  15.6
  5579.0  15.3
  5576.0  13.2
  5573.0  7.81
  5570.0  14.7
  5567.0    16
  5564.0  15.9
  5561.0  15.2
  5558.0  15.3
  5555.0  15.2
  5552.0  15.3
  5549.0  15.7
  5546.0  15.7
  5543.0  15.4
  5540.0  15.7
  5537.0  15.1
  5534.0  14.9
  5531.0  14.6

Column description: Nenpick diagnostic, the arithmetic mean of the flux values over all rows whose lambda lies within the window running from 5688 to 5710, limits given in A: 15.21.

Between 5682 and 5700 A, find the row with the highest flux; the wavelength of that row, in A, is 5696.0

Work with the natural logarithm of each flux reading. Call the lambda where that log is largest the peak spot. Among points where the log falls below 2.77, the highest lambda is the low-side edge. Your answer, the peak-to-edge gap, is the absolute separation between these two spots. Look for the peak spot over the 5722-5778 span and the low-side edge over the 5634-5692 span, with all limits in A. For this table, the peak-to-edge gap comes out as 81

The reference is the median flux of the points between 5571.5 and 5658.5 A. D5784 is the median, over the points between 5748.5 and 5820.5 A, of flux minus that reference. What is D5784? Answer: 1.4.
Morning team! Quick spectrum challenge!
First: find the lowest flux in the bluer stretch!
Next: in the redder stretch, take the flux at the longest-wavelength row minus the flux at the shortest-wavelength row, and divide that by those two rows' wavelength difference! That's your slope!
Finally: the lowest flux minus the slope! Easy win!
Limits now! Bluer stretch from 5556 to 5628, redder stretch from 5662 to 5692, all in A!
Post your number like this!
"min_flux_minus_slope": 4.9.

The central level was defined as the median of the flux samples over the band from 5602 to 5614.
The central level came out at 15.5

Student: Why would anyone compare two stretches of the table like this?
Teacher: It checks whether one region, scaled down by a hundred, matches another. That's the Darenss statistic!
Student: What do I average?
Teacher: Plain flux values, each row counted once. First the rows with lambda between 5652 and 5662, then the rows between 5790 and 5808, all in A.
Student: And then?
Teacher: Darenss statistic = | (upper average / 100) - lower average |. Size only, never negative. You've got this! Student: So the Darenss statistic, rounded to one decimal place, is 14.6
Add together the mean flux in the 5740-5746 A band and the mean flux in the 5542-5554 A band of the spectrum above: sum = 31.3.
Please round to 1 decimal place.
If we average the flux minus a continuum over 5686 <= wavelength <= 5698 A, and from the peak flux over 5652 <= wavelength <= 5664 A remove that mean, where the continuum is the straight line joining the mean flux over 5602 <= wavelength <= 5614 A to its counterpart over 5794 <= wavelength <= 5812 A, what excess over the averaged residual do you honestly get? 15.9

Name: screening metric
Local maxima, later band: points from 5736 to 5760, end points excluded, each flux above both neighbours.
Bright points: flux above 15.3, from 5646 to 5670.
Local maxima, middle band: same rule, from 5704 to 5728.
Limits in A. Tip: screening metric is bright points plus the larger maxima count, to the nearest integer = 2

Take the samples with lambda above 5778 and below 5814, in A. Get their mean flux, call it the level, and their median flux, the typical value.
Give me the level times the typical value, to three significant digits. 278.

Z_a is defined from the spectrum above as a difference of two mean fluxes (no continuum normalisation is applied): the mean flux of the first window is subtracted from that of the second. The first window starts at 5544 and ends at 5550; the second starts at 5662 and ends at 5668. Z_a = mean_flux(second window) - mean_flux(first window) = -1.0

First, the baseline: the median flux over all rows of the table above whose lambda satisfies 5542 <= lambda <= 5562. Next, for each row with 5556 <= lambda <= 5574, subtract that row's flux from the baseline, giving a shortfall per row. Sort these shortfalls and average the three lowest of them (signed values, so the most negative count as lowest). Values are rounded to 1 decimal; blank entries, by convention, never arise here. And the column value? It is -0.4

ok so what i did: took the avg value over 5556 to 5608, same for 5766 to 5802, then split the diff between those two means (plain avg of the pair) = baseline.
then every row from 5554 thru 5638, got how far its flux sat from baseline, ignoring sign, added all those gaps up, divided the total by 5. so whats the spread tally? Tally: 10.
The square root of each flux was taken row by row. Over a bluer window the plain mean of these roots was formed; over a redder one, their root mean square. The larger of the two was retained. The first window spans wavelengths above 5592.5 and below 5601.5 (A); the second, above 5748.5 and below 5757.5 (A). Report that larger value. 4.00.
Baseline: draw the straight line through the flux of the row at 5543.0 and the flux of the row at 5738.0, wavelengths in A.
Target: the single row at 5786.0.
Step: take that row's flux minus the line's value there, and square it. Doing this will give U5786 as 1.63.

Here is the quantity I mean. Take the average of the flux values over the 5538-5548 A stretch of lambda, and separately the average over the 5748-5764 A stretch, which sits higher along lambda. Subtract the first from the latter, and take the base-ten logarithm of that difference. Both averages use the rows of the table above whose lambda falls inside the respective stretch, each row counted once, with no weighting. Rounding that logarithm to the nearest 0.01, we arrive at -0.30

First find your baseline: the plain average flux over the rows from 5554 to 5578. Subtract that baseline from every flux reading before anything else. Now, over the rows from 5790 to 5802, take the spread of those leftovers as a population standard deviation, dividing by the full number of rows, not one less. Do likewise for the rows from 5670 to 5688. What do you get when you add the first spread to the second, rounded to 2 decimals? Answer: 0.55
